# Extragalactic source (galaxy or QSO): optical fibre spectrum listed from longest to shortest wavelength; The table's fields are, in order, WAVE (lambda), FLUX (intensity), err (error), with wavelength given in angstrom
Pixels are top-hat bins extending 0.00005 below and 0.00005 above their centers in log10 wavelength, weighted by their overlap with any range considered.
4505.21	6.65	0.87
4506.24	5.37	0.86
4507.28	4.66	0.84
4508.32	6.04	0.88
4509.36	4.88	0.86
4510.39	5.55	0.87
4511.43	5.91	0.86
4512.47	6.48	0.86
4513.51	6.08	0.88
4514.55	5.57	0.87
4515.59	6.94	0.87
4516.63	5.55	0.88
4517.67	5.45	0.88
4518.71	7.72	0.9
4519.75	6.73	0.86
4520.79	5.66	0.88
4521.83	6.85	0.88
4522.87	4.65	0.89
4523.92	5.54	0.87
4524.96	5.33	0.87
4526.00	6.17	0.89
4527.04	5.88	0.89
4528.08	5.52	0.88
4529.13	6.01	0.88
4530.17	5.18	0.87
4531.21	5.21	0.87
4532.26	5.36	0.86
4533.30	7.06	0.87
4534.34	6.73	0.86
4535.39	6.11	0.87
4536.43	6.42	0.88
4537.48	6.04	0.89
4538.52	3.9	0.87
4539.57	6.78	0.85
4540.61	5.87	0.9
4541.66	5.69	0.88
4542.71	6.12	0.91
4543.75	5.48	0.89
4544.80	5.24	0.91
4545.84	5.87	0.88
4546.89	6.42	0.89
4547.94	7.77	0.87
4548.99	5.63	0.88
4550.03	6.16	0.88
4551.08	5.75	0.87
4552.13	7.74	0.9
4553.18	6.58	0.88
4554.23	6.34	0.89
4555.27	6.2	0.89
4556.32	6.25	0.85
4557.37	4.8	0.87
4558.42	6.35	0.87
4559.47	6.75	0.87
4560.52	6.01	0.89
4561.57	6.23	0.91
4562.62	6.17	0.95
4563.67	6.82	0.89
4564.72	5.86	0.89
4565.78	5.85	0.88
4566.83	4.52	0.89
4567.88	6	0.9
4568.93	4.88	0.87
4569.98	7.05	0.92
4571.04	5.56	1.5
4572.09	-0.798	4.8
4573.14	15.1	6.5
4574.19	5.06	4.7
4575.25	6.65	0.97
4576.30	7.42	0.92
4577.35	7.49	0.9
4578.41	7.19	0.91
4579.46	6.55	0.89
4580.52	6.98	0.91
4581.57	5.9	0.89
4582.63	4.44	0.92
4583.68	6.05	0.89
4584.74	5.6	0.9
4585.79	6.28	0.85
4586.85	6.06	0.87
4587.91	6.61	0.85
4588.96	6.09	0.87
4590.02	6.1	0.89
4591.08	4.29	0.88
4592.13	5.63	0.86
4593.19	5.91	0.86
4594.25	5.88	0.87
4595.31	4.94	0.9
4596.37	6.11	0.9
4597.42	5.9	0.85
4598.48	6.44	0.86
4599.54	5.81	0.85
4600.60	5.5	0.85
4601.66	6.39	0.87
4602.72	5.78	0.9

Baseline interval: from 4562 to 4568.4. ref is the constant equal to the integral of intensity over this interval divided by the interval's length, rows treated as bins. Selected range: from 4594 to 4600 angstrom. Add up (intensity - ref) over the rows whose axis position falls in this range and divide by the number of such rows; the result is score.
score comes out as 0.0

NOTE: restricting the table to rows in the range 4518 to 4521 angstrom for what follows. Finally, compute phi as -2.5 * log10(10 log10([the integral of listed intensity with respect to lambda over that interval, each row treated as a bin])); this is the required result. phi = -2.79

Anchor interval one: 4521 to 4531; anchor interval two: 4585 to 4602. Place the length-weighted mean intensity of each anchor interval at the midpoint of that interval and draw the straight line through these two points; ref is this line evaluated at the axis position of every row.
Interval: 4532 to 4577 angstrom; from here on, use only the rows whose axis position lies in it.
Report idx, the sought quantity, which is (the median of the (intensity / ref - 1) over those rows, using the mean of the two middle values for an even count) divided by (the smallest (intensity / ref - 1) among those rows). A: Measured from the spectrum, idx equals -0.062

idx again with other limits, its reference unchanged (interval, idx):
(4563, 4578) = -0.022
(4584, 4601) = -0.024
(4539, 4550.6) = -0.336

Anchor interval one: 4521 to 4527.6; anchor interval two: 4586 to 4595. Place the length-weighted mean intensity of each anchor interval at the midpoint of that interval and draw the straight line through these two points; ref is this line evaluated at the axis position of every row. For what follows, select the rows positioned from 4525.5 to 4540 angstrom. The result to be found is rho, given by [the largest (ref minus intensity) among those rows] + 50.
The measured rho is 51.9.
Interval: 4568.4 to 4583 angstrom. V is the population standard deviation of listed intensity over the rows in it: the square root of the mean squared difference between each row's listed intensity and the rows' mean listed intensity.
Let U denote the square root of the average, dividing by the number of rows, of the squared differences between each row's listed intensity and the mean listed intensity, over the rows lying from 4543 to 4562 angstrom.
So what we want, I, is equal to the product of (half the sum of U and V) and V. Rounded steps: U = 0.72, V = 3.16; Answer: 6.1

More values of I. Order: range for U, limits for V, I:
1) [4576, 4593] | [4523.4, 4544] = 0.5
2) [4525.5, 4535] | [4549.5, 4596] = 2.4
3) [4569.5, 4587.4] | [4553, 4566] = 0.8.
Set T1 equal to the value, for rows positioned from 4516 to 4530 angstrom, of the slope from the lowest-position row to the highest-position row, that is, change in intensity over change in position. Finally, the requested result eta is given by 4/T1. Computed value 109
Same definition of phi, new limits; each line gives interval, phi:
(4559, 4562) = -2.77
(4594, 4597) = -2.72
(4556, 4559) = -2.73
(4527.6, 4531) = -2.76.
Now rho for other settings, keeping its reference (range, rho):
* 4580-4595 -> 51.5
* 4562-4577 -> 56.6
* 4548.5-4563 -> 51.0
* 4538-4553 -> 51.9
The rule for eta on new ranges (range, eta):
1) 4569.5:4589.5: -79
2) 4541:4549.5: -489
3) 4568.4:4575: 117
